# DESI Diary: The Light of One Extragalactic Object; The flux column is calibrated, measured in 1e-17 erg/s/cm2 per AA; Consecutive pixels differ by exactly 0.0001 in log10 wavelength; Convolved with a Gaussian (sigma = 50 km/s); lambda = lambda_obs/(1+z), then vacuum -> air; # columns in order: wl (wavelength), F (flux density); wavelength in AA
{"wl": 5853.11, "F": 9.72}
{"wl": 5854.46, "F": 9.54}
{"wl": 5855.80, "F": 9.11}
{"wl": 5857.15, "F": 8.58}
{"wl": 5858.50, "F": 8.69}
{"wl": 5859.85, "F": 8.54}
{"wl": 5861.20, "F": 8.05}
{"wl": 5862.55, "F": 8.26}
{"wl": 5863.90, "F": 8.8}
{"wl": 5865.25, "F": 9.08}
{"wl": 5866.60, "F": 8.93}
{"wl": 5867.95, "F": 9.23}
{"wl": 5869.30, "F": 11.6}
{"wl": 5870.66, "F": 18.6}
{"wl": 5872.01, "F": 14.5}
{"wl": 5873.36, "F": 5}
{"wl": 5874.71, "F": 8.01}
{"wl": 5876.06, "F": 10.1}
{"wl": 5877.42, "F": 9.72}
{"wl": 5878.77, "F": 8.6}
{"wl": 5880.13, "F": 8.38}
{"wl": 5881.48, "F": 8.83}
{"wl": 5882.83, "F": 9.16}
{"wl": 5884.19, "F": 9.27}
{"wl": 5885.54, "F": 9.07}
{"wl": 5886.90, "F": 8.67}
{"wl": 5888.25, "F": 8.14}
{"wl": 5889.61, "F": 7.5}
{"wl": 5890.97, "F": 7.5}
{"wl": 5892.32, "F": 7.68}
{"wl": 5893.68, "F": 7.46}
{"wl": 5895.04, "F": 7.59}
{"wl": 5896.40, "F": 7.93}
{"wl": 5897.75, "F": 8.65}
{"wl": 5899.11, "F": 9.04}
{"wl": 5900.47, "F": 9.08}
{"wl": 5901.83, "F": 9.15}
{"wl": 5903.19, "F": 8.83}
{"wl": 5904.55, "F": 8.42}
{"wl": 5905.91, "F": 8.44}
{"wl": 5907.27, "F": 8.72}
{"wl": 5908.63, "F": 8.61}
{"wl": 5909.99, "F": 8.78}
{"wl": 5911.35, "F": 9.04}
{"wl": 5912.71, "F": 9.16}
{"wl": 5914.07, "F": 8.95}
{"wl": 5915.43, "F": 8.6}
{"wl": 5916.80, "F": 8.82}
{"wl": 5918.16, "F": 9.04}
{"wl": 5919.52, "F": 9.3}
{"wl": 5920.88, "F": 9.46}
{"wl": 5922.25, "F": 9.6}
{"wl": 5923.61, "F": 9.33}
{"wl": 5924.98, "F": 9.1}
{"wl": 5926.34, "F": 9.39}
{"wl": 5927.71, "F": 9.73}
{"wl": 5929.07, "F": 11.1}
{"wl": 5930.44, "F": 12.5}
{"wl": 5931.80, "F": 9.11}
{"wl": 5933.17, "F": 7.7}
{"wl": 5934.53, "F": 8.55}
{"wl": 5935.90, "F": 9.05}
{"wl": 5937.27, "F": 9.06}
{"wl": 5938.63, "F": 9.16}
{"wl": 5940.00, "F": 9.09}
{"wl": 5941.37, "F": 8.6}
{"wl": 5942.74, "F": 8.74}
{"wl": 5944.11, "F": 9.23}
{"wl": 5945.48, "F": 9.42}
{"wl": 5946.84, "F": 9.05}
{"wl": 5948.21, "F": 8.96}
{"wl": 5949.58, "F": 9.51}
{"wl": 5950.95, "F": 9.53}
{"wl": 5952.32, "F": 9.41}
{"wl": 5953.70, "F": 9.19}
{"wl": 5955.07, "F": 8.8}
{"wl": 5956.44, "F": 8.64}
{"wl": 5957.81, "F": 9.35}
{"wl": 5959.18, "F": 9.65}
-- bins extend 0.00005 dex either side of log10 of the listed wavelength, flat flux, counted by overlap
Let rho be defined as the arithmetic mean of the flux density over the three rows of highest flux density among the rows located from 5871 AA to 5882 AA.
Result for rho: 11.4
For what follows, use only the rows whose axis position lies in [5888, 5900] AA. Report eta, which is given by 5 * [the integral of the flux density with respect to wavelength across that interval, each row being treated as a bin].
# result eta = 477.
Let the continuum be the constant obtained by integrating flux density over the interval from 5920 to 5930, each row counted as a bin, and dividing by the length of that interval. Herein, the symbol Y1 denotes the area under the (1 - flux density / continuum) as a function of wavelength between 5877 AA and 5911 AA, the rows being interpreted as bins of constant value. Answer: 4.21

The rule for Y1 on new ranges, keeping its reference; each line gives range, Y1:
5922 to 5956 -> 1.47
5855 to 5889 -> 1.17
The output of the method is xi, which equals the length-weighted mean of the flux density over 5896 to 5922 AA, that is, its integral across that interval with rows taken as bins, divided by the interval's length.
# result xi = 8.87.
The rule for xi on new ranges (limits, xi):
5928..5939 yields 9.55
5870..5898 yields 9.07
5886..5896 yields 7.82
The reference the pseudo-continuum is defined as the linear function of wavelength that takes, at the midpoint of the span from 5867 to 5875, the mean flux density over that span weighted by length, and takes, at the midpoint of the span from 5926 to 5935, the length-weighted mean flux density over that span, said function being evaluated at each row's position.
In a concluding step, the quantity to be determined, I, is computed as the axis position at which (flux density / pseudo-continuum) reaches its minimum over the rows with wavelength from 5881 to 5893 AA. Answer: 5889.61 AA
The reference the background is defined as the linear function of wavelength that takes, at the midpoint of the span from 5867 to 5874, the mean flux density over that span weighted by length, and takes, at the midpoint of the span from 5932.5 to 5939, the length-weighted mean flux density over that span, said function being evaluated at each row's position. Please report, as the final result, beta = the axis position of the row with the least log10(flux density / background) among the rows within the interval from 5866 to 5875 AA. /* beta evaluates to 5873.36 AA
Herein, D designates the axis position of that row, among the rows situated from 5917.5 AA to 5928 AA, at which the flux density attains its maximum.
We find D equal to 5927.71 AA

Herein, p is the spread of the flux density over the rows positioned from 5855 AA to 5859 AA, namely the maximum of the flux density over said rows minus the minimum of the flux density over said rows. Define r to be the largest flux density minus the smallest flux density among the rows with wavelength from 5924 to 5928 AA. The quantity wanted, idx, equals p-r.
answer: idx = -0.1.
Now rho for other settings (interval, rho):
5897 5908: 9.1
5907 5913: 9.0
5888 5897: 7.9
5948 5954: 9.5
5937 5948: 9.3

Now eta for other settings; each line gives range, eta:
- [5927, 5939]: 574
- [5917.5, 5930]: 601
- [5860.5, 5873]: 665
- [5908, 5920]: 535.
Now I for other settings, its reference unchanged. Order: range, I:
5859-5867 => 5861.20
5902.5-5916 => 5904.55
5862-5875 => 5873.36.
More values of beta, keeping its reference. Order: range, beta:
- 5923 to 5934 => 5933.17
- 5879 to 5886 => 5880.13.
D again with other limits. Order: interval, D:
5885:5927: 5922.25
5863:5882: 5870.66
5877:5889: 5877.42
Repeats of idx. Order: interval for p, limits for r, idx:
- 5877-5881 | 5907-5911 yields 1.2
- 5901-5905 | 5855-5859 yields 0.2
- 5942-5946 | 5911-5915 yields 0.5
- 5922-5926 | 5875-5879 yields -1.0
